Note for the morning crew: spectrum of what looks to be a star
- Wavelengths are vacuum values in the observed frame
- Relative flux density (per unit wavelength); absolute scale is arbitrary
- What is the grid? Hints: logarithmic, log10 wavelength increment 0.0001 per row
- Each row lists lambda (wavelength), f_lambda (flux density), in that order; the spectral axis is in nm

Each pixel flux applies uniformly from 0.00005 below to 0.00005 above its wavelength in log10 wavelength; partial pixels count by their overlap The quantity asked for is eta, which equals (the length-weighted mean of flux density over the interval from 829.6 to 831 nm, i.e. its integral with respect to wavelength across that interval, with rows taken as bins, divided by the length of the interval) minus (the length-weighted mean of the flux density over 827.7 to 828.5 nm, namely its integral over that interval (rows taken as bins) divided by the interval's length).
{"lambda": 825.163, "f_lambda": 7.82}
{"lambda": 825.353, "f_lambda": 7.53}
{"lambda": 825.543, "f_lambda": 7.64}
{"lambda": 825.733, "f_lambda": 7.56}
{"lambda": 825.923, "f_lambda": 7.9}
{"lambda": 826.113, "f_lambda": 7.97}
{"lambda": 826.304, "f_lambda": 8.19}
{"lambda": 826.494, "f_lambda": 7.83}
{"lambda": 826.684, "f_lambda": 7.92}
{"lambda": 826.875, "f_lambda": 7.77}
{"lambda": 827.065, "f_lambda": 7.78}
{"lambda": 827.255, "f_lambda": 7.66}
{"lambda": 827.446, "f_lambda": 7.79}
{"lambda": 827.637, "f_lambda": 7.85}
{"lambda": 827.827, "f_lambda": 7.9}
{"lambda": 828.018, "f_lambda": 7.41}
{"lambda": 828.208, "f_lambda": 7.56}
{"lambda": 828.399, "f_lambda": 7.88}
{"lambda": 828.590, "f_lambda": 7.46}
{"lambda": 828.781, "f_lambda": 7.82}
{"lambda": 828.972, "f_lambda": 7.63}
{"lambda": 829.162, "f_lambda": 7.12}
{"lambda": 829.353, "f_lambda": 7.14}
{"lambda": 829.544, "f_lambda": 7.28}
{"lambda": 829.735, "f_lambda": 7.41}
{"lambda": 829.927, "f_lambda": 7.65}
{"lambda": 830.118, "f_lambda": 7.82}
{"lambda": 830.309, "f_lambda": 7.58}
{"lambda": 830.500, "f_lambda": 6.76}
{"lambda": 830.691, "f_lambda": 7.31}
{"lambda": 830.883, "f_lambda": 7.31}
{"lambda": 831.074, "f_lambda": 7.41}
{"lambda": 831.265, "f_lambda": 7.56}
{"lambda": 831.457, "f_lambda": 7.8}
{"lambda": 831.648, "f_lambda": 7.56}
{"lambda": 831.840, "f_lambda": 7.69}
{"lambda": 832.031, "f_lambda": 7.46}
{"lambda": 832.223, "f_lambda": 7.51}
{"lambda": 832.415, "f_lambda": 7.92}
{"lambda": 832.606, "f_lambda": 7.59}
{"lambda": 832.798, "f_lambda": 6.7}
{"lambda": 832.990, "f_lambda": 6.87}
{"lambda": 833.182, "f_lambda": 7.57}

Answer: -0.30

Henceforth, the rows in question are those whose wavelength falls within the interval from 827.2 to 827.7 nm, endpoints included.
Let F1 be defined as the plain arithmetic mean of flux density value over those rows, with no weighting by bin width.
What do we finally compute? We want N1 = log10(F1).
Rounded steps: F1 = 7.77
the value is 0.890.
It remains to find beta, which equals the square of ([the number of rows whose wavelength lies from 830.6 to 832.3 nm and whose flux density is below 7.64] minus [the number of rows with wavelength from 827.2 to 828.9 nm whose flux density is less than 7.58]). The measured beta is 16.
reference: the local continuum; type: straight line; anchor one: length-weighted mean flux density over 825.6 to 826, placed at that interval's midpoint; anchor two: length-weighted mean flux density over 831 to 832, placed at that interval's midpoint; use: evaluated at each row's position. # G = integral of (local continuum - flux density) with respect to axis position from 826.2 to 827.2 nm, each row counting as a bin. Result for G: -0.19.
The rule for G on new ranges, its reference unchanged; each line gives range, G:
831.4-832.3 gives 0.00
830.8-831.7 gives 0.07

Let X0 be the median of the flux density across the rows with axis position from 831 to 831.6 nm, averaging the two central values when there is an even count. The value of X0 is 7.56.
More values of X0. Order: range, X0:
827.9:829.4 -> 7.51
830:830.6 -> 7.58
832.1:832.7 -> 7.59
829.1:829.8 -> 7.21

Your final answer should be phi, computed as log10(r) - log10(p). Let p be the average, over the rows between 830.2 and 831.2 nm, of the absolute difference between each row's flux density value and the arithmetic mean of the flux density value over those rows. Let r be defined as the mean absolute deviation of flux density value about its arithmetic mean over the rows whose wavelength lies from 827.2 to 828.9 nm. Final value -0.1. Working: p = 0.21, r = 0.161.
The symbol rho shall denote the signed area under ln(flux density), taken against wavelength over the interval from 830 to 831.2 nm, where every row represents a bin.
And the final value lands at 2.40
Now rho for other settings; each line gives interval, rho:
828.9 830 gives 2.20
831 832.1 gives 2.23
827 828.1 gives 2.25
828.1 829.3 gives 2.43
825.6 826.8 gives 2.48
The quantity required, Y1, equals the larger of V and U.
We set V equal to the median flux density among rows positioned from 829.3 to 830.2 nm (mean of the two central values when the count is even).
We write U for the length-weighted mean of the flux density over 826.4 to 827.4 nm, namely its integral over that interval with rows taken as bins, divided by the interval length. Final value 7.79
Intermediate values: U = 7.79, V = 7.41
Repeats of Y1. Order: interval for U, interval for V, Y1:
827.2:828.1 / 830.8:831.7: 7.72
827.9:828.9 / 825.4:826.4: 7.90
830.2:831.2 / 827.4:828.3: 7.79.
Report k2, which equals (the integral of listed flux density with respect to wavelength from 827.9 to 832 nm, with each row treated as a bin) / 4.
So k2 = 7.67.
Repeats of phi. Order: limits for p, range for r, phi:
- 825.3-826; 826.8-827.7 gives -0.4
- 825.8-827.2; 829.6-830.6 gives 0.5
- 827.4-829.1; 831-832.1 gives -0.2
